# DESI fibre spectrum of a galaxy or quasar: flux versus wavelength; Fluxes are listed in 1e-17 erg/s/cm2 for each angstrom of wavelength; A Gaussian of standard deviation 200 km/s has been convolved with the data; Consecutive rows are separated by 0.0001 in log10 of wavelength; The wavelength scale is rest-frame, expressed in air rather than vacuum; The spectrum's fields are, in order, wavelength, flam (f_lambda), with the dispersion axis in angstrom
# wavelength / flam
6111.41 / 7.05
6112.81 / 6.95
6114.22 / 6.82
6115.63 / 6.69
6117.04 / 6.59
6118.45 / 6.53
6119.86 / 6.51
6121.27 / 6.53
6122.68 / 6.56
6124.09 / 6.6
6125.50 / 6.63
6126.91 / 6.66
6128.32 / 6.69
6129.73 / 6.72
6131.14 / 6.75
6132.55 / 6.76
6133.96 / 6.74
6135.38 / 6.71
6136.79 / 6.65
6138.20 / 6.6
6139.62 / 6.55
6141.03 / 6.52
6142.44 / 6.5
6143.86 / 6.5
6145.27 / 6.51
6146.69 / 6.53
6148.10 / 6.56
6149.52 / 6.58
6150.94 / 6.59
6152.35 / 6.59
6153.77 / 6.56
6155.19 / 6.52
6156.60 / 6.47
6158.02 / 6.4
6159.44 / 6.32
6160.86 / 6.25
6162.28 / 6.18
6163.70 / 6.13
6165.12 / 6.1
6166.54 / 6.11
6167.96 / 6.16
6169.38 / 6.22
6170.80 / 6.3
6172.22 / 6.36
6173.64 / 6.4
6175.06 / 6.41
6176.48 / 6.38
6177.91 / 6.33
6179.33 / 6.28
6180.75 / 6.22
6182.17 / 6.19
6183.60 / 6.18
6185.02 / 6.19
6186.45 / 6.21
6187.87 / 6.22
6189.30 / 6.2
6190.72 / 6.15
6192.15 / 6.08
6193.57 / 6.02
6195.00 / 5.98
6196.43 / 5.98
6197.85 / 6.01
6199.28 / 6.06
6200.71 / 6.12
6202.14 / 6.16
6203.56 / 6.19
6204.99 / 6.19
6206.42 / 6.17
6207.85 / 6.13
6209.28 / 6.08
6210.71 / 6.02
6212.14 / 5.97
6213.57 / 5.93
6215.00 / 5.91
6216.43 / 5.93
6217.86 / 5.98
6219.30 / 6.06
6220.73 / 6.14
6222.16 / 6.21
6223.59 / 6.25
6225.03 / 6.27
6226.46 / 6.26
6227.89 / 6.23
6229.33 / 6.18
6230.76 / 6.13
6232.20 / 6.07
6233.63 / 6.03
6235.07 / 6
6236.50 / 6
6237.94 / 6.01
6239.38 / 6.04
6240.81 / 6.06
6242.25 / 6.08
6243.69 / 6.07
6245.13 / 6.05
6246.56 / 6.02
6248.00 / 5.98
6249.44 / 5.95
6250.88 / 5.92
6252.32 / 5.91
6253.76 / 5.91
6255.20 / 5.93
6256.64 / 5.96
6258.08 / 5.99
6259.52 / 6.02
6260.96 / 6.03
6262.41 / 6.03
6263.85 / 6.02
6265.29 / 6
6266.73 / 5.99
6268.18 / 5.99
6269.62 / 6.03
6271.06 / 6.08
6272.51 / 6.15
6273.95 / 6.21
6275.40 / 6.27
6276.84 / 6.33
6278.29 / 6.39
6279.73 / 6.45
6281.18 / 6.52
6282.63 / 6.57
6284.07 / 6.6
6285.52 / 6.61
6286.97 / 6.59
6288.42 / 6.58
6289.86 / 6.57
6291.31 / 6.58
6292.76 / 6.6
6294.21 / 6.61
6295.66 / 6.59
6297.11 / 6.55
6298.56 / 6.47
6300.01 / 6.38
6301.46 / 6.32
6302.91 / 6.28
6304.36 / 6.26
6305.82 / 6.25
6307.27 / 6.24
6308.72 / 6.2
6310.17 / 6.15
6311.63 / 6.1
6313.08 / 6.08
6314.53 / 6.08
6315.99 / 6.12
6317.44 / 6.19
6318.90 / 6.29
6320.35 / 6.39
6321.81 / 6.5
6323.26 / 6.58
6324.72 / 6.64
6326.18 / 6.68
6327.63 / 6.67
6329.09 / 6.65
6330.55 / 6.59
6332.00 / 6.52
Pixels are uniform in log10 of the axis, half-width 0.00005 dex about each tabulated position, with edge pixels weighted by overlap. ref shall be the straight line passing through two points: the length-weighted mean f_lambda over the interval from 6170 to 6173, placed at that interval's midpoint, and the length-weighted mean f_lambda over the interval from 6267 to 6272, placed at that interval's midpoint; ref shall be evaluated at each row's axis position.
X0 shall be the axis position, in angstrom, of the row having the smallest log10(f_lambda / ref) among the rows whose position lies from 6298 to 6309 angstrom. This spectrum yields 6308.72 angstrom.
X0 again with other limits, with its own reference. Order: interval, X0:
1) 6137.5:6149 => 6142.44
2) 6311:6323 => 6313.08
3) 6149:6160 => 6159.44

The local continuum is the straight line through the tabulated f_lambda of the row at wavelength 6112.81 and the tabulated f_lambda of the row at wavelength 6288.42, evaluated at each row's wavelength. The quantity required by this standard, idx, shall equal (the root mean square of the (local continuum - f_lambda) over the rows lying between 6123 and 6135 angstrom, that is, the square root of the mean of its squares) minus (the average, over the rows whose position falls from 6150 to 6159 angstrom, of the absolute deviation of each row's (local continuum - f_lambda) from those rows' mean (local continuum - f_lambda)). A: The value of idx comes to 0.2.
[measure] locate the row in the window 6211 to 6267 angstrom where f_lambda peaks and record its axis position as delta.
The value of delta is 6225.03 angstrom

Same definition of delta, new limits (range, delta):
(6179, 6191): 6179.33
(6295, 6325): 6324.72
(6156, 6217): 6156.60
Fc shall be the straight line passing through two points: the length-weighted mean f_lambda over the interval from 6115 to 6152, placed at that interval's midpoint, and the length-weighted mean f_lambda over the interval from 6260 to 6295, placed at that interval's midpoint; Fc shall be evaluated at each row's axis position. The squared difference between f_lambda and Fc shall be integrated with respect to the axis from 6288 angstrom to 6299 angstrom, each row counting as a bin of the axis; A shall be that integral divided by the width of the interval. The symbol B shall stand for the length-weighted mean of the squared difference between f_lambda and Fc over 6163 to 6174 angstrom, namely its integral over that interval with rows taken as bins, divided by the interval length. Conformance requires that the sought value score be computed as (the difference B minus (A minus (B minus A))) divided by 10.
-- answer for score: 0.007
